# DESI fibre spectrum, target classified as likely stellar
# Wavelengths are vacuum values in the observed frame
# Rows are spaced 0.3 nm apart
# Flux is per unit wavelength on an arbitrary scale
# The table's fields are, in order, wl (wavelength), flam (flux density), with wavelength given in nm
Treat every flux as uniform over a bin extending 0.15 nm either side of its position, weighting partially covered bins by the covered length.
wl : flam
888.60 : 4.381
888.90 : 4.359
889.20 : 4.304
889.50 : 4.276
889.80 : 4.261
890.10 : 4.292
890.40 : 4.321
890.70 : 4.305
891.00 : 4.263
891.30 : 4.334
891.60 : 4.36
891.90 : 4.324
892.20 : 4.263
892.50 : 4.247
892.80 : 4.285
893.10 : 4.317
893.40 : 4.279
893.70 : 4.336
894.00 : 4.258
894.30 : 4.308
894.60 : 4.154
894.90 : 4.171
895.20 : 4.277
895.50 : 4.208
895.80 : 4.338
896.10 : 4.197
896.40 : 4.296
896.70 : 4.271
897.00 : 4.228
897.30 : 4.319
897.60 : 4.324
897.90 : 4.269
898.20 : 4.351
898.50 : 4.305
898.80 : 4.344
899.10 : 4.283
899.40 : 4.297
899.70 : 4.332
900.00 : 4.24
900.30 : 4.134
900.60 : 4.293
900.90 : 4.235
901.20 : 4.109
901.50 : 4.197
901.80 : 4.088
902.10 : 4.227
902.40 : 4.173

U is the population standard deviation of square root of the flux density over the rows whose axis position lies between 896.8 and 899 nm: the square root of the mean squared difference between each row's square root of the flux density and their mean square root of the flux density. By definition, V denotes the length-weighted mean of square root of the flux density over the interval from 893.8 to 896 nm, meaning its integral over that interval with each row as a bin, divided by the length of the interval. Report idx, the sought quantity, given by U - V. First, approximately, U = 0.0097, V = 2.06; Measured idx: -2.05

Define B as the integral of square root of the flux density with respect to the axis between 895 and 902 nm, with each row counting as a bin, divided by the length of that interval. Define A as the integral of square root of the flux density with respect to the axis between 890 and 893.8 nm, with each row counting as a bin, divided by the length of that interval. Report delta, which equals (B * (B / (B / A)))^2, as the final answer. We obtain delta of 18.3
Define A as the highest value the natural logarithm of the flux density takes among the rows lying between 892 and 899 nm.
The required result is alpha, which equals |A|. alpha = 1.470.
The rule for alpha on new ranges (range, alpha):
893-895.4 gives 1.467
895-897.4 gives 1.467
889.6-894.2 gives 1.472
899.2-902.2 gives 1.466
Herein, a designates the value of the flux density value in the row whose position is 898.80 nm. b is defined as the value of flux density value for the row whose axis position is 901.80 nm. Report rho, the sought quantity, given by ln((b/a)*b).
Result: 1.35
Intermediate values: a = 4.344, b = 4.088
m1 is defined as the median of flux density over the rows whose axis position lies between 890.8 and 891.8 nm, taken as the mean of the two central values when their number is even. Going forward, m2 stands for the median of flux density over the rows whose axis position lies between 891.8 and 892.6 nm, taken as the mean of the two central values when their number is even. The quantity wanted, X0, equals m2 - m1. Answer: -0.07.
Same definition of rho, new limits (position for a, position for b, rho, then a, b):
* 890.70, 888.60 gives 1.49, 4.305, 4.381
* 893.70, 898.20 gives 1.47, 4.336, 4.351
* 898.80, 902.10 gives 1.41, 4.344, 4.227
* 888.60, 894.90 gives 1.38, 4.381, 4.171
